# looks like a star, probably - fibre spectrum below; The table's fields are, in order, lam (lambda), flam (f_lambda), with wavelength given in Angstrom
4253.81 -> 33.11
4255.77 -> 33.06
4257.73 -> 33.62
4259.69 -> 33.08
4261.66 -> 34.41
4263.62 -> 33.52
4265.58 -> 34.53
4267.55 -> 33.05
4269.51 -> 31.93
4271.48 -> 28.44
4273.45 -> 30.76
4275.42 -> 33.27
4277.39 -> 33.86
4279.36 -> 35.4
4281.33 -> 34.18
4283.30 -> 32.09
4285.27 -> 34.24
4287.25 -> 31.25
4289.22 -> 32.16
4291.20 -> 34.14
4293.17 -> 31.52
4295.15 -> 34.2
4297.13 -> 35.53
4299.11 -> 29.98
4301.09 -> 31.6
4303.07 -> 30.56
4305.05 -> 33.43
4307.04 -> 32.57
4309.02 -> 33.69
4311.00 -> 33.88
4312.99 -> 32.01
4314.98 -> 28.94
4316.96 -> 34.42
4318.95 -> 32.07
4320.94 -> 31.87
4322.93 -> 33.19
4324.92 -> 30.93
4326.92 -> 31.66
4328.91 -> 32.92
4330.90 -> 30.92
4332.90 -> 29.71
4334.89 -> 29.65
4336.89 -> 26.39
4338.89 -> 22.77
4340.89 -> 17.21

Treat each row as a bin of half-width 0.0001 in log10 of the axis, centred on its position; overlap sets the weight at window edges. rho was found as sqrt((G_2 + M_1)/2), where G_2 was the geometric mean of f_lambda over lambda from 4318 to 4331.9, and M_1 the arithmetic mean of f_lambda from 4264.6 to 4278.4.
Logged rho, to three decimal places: 5.665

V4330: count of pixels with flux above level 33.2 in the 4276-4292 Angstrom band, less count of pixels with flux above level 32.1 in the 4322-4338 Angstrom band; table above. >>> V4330 3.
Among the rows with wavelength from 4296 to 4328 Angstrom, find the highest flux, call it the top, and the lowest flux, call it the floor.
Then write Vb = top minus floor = 6.6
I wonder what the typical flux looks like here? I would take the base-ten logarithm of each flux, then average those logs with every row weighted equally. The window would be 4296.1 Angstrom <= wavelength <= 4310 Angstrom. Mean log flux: 1.51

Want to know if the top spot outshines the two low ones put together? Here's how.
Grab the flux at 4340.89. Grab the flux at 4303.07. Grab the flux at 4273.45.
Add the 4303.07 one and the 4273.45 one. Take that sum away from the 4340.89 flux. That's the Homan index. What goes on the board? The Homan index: -44.1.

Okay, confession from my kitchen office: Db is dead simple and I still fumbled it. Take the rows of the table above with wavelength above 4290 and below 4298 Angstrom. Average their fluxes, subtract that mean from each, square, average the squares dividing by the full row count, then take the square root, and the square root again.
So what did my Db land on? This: 1.2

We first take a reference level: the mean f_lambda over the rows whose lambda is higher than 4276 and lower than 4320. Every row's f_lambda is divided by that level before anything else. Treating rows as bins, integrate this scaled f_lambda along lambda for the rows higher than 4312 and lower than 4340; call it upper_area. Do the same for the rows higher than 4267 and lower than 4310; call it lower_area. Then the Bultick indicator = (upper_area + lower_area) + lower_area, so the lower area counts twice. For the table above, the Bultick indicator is 112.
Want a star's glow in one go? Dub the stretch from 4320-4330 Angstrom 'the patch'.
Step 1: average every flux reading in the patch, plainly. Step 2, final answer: 32.1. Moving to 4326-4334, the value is 31.3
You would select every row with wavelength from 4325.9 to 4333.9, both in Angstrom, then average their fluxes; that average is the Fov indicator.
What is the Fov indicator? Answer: 31.3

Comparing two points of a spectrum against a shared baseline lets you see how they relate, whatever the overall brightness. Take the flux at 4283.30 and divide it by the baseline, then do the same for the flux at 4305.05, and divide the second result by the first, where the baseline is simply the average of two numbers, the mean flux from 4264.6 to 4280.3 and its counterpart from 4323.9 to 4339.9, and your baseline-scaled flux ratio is 1.04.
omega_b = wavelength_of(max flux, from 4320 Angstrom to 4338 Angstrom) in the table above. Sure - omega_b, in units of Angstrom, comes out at 4322.93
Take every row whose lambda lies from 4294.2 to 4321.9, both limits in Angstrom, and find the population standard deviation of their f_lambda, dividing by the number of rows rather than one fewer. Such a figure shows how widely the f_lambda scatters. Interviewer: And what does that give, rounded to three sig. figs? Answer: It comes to 1.78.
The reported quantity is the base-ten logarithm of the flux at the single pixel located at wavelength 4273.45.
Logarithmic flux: 1.488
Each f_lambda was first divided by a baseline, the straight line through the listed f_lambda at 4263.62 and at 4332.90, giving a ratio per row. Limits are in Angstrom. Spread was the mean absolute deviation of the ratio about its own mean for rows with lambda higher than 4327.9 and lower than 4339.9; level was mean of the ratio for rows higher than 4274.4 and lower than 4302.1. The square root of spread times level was 0.302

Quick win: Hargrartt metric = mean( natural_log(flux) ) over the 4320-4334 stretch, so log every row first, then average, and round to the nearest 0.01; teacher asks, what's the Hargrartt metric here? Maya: 3.45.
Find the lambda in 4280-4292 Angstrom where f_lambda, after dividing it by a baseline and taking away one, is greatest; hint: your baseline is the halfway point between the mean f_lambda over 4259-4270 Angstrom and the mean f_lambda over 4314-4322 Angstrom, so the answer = 4285.27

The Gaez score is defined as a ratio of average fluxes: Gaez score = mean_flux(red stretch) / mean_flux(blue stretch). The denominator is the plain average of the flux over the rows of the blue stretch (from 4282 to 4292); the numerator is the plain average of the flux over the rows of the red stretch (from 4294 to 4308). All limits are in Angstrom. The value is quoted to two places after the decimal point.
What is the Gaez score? 0.99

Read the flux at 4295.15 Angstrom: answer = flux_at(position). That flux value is 34.2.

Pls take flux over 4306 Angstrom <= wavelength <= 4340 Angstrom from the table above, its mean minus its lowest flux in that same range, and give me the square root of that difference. 2.9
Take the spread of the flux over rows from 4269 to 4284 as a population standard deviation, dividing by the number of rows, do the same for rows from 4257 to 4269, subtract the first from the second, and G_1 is -1.5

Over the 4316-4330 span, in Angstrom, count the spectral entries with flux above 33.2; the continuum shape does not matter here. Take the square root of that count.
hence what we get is 1.00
